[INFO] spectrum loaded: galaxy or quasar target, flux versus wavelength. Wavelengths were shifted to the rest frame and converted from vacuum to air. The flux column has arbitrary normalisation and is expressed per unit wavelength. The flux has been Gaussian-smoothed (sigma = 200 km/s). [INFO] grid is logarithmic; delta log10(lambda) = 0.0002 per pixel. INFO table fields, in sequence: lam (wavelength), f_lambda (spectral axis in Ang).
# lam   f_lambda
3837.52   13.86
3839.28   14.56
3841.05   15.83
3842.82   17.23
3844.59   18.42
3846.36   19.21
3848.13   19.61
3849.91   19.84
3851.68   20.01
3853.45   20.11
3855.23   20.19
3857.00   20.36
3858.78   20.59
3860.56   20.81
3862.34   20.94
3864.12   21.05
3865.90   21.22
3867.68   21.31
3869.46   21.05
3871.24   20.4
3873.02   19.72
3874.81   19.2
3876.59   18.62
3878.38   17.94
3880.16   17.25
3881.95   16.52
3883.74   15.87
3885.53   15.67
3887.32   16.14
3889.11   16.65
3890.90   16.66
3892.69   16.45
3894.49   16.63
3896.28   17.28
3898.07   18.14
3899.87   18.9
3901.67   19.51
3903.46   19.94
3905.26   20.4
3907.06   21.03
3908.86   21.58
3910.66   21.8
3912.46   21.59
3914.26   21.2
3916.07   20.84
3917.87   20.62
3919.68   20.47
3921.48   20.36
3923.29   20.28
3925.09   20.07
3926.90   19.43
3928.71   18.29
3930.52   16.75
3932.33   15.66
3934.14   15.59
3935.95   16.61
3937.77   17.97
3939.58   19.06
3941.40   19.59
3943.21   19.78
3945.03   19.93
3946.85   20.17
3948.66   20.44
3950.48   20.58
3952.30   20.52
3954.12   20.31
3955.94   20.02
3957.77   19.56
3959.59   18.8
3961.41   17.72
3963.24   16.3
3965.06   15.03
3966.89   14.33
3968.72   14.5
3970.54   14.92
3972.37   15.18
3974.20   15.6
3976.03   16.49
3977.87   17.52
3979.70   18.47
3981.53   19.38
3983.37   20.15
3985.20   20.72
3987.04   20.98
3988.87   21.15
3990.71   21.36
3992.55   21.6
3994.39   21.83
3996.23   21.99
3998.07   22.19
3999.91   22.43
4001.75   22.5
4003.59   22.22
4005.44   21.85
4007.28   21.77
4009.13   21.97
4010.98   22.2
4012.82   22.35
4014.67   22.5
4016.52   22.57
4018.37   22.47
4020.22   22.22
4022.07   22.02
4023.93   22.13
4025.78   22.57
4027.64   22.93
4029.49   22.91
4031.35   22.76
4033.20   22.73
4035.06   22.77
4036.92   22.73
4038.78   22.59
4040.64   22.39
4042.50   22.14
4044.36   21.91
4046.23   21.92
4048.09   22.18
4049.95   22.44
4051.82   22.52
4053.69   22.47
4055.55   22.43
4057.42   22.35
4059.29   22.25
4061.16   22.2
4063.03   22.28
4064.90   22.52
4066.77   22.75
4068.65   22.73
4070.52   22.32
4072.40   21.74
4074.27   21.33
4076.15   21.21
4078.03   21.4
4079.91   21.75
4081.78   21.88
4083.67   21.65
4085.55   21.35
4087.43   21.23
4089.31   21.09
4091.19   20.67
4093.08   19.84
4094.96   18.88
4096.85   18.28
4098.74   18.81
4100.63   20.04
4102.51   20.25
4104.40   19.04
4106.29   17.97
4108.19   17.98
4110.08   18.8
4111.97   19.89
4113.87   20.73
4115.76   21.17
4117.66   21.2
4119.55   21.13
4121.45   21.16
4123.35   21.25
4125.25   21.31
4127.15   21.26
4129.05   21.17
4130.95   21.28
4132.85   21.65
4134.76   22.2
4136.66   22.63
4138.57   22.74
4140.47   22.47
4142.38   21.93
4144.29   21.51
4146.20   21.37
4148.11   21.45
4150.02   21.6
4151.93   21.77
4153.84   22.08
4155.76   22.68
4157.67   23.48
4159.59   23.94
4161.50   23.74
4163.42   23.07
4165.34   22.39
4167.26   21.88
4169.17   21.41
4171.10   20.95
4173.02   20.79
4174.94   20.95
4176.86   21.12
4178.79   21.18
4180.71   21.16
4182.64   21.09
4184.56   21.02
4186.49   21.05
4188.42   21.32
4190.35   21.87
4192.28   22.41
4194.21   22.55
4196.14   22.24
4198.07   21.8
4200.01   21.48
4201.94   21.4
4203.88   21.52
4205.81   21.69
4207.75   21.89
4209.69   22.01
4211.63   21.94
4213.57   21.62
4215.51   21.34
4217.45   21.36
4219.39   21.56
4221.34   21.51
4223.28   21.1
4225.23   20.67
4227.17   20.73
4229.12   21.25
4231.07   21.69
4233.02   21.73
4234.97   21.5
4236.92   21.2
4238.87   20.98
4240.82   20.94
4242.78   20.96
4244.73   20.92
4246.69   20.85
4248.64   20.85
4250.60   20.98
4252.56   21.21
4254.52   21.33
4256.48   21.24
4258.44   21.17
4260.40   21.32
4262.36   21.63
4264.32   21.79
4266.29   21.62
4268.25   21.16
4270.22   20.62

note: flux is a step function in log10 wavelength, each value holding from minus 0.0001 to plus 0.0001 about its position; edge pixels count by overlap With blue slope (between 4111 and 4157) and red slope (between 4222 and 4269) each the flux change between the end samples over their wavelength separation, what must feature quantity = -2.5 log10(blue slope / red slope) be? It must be -4.2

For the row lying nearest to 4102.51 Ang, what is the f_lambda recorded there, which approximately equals 20.25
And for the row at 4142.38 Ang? 21.93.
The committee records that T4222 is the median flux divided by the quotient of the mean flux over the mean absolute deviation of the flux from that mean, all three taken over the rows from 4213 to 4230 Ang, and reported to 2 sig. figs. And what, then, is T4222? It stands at 0.27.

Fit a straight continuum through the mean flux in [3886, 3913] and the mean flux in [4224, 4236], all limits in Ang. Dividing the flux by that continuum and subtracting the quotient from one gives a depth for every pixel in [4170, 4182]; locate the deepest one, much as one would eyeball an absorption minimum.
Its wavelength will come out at 4173.02 Ang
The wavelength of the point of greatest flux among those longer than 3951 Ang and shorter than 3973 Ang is 3952.30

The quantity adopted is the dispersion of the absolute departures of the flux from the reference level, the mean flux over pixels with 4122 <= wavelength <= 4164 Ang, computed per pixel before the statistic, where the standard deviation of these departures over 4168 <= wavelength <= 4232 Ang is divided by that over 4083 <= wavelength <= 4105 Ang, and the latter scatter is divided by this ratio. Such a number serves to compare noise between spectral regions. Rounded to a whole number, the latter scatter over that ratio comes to 3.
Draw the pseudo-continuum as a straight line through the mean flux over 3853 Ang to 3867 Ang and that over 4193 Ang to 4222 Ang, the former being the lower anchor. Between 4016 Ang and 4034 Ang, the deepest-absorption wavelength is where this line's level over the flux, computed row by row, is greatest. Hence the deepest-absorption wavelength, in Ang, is 4022.07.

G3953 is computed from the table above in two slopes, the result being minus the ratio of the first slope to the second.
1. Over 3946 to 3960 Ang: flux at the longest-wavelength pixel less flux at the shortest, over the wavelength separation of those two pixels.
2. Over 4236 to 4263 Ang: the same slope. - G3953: 6.4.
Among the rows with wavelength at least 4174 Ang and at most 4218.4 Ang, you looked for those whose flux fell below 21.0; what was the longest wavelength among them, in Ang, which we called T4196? 4174.94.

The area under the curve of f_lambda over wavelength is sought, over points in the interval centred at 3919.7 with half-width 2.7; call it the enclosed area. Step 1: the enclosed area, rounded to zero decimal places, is 111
